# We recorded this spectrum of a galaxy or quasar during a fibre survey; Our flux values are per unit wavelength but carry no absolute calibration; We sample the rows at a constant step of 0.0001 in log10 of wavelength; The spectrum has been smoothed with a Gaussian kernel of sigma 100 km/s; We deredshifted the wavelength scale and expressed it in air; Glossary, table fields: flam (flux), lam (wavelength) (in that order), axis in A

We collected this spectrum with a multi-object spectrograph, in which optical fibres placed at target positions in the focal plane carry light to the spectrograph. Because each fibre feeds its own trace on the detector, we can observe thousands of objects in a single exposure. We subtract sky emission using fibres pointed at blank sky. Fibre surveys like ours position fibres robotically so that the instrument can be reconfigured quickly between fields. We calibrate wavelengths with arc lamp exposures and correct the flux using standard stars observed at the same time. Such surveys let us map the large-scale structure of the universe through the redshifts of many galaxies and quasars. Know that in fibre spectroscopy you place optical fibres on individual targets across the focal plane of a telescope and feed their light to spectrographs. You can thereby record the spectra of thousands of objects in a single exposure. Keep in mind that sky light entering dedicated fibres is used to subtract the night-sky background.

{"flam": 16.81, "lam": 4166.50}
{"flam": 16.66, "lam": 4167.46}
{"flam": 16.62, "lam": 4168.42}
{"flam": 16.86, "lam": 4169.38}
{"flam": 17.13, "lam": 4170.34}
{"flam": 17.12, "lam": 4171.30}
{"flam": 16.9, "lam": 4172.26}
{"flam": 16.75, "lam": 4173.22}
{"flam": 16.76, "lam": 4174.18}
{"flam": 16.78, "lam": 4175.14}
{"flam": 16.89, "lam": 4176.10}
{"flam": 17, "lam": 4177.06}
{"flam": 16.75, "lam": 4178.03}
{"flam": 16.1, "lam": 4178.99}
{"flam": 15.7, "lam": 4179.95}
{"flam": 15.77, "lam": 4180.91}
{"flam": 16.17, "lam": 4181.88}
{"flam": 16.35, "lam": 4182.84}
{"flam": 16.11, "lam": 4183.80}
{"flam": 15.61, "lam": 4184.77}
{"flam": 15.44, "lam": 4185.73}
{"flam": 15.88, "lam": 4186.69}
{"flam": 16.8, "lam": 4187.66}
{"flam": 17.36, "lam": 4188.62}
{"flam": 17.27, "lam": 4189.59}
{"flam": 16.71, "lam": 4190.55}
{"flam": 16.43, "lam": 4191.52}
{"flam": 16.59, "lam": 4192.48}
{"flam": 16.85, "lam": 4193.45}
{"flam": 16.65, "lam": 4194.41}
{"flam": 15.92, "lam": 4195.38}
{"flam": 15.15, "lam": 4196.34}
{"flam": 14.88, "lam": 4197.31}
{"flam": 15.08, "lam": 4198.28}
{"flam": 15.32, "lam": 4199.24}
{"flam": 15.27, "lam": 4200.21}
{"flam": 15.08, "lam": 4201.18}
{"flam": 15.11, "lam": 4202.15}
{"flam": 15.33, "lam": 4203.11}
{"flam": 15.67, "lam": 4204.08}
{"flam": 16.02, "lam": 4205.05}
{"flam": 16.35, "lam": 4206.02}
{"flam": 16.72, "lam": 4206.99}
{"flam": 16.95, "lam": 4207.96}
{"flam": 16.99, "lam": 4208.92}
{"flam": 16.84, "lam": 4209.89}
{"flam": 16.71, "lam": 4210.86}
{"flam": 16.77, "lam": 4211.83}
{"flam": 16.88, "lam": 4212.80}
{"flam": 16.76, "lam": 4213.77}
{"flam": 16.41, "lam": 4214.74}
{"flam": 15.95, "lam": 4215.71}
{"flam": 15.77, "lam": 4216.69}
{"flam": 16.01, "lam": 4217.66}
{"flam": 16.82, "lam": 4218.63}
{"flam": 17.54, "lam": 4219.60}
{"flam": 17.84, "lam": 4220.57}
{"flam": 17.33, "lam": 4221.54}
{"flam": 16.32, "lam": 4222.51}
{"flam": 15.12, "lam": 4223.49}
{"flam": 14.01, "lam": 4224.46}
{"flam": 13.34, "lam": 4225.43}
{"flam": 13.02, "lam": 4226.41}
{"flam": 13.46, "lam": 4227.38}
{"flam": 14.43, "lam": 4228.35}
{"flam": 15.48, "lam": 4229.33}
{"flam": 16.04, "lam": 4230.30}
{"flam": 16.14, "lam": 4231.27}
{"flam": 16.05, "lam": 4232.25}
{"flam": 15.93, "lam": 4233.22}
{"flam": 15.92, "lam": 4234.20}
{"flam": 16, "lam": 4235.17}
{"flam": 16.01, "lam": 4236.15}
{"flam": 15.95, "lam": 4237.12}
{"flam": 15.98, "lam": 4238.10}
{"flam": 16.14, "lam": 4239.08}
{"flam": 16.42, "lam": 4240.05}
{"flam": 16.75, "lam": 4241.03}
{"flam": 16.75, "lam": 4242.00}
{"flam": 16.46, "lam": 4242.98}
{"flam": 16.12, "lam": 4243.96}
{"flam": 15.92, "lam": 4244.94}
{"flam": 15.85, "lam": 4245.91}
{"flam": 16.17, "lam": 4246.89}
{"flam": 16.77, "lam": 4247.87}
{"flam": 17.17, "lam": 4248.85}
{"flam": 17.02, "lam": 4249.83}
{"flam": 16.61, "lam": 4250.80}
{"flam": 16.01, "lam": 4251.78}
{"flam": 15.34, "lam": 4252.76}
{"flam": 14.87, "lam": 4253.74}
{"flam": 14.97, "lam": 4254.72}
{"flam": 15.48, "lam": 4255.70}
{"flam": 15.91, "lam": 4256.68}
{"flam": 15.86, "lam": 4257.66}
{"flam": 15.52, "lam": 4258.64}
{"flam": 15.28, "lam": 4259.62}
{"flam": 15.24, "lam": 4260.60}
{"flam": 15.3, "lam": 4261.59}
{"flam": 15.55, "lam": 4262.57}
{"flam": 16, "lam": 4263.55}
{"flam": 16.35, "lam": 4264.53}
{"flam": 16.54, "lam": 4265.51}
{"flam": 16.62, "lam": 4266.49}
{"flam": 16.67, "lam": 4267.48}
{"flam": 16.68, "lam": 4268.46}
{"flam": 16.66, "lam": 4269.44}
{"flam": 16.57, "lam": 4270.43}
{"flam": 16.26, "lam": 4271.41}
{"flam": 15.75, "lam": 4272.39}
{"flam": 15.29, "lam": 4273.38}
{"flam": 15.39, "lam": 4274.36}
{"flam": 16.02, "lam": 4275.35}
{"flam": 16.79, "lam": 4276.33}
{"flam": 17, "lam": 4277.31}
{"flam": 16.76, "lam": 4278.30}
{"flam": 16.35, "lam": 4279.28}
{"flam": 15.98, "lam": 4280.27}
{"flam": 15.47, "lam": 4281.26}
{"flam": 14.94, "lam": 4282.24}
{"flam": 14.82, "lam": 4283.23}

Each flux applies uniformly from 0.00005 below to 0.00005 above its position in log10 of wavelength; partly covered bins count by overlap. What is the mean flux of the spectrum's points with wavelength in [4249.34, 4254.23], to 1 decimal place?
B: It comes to 16.0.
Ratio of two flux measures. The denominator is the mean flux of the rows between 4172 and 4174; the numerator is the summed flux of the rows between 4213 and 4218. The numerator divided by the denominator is 5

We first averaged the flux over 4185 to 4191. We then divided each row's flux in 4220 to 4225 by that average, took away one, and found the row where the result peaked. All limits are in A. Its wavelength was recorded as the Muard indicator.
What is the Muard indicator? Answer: 4220.57 A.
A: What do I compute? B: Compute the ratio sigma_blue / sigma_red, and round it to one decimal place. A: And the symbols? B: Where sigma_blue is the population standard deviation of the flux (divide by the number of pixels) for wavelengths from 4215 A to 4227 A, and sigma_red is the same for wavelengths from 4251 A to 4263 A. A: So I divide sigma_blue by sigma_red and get 4.5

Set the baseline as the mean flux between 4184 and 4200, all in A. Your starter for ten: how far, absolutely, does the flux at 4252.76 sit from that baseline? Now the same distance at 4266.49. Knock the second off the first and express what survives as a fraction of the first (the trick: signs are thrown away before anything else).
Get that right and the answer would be 0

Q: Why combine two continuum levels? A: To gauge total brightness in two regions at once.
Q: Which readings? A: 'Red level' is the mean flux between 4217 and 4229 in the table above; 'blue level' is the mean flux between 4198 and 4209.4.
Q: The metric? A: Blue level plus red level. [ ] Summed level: 31.3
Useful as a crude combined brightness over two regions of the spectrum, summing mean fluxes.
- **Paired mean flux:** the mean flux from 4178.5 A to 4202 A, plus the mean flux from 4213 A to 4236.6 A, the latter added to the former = 31.8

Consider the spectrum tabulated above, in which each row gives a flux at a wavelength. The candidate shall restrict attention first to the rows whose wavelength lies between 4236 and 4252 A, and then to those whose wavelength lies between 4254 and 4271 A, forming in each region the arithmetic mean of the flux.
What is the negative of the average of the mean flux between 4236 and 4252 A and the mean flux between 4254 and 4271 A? -16.2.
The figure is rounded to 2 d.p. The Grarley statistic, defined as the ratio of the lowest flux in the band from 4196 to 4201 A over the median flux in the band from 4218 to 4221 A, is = 0.85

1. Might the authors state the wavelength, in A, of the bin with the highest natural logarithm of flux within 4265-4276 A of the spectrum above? 4268.46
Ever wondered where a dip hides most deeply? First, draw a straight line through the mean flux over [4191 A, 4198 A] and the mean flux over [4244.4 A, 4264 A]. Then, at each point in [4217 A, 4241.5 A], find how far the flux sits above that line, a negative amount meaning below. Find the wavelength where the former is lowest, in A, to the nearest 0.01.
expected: 4226.41 A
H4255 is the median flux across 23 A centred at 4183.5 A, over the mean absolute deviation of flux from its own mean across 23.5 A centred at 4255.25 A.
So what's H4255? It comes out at 33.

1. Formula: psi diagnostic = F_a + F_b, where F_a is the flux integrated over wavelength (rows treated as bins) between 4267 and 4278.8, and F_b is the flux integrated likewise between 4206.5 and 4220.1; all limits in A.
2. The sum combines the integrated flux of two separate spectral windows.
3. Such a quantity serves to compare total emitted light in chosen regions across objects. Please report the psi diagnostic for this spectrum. 419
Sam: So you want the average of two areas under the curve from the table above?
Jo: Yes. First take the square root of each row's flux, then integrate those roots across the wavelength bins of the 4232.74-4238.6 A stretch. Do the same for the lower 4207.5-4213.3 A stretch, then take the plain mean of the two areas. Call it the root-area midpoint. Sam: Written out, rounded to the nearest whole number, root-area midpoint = 24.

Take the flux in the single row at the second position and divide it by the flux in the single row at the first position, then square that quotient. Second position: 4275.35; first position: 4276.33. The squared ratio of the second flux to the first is 0.91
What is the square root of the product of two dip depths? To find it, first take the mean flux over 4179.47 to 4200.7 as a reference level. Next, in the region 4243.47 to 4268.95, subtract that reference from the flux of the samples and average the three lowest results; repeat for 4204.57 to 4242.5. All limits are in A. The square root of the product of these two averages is 1.70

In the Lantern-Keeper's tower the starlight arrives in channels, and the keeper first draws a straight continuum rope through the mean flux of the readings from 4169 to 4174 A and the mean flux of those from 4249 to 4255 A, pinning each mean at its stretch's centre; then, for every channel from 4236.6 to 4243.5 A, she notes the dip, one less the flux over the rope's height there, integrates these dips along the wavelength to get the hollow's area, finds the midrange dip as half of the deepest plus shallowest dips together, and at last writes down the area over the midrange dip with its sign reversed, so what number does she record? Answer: -7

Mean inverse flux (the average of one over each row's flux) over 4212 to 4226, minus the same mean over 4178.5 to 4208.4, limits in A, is 0.000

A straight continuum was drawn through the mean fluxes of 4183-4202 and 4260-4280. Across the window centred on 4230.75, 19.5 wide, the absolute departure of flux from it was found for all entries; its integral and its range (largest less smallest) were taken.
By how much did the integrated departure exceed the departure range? 13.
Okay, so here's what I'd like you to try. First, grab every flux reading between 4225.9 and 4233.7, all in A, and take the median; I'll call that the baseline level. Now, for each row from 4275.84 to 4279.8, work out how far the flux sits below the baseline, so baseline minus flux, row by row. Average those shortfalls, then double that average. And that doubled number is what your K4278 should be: -2.0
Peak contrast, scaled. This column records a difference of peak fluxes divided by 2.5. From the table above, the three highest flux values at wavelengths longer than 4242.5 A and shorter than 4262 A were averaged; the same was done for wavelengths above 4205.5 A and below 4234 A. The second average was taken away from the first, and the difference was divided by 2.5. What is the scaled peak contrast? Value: -0.23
